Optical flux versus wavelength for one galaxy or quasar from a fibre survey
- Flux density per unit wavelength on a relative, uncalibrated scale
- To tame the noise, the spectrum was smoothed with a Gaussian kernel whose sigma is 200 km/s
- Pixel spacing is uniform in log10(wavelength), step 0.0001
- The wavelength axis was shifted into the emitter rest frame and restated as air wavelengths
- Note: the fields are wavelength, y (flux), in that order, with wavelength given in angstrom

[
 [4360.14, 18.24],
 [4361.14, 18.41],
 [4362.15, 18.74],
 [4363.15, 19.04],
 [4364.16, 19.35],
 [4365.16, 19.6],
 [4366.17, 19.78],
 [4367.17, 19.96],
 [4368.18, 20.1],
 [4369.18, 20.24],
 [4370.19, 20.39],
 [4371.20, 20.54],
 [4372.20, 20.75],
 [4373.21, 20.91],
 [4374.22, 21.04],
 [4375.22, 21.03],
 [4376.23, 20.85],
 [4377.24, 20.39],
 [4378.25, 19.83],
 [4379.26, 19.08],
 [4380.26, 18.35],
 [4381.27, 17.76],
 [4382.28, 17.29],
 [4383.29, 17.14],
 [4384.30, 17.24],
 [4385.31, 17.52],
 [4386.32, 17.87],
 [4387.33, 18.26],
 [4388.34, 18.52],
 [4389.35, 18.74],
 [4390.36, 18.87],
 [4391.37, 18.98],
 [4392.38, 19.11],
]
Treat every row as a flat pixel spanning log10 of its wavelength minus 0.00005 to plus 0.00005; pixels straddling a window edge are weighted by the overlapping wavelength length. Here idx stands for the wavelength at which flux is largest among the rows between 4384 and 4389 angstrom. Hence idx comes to 4388.34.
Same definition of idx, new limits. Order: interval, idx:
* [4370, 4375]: 4374.22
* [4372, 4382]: 4374.22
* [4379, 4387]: 4379.26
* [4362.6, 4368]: 4367.17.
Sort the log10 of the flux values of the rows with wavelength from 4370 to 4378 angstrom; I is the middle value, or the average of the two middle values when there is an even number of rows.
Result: 1.32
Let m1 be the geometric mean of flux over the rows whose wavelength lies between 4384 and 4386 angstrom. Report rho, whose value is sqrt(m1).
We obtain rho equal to 4.17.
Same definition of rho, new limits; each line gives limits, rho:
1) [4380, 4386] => 4.19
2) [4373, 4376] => 4.58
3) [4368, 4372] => 4.51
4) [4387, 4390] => 4.30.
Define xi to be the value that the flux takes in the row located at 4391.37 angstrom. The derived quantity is 18.98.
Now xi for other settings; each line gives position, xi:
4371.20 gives 20.54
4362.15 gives 18.74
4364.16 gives 19.35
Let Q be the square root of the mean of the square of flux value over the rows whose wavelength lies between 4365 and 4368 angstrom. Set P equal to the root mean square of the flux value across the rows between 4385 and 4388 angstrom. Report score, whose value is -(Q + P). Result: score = -37.7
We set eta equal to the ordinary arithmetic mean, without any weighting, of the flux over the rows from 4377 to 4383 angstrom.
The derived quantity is 18.8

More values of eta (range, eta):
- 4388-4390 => 18.6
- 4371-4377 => 20.9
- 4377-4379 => 20.1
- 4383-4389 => 17.8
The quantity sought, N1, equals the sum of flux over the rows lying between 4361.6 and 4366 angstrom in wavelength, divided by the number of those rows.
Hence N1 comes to 19.2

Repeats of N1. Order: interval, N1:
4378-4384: 18.2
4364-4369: 19.8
